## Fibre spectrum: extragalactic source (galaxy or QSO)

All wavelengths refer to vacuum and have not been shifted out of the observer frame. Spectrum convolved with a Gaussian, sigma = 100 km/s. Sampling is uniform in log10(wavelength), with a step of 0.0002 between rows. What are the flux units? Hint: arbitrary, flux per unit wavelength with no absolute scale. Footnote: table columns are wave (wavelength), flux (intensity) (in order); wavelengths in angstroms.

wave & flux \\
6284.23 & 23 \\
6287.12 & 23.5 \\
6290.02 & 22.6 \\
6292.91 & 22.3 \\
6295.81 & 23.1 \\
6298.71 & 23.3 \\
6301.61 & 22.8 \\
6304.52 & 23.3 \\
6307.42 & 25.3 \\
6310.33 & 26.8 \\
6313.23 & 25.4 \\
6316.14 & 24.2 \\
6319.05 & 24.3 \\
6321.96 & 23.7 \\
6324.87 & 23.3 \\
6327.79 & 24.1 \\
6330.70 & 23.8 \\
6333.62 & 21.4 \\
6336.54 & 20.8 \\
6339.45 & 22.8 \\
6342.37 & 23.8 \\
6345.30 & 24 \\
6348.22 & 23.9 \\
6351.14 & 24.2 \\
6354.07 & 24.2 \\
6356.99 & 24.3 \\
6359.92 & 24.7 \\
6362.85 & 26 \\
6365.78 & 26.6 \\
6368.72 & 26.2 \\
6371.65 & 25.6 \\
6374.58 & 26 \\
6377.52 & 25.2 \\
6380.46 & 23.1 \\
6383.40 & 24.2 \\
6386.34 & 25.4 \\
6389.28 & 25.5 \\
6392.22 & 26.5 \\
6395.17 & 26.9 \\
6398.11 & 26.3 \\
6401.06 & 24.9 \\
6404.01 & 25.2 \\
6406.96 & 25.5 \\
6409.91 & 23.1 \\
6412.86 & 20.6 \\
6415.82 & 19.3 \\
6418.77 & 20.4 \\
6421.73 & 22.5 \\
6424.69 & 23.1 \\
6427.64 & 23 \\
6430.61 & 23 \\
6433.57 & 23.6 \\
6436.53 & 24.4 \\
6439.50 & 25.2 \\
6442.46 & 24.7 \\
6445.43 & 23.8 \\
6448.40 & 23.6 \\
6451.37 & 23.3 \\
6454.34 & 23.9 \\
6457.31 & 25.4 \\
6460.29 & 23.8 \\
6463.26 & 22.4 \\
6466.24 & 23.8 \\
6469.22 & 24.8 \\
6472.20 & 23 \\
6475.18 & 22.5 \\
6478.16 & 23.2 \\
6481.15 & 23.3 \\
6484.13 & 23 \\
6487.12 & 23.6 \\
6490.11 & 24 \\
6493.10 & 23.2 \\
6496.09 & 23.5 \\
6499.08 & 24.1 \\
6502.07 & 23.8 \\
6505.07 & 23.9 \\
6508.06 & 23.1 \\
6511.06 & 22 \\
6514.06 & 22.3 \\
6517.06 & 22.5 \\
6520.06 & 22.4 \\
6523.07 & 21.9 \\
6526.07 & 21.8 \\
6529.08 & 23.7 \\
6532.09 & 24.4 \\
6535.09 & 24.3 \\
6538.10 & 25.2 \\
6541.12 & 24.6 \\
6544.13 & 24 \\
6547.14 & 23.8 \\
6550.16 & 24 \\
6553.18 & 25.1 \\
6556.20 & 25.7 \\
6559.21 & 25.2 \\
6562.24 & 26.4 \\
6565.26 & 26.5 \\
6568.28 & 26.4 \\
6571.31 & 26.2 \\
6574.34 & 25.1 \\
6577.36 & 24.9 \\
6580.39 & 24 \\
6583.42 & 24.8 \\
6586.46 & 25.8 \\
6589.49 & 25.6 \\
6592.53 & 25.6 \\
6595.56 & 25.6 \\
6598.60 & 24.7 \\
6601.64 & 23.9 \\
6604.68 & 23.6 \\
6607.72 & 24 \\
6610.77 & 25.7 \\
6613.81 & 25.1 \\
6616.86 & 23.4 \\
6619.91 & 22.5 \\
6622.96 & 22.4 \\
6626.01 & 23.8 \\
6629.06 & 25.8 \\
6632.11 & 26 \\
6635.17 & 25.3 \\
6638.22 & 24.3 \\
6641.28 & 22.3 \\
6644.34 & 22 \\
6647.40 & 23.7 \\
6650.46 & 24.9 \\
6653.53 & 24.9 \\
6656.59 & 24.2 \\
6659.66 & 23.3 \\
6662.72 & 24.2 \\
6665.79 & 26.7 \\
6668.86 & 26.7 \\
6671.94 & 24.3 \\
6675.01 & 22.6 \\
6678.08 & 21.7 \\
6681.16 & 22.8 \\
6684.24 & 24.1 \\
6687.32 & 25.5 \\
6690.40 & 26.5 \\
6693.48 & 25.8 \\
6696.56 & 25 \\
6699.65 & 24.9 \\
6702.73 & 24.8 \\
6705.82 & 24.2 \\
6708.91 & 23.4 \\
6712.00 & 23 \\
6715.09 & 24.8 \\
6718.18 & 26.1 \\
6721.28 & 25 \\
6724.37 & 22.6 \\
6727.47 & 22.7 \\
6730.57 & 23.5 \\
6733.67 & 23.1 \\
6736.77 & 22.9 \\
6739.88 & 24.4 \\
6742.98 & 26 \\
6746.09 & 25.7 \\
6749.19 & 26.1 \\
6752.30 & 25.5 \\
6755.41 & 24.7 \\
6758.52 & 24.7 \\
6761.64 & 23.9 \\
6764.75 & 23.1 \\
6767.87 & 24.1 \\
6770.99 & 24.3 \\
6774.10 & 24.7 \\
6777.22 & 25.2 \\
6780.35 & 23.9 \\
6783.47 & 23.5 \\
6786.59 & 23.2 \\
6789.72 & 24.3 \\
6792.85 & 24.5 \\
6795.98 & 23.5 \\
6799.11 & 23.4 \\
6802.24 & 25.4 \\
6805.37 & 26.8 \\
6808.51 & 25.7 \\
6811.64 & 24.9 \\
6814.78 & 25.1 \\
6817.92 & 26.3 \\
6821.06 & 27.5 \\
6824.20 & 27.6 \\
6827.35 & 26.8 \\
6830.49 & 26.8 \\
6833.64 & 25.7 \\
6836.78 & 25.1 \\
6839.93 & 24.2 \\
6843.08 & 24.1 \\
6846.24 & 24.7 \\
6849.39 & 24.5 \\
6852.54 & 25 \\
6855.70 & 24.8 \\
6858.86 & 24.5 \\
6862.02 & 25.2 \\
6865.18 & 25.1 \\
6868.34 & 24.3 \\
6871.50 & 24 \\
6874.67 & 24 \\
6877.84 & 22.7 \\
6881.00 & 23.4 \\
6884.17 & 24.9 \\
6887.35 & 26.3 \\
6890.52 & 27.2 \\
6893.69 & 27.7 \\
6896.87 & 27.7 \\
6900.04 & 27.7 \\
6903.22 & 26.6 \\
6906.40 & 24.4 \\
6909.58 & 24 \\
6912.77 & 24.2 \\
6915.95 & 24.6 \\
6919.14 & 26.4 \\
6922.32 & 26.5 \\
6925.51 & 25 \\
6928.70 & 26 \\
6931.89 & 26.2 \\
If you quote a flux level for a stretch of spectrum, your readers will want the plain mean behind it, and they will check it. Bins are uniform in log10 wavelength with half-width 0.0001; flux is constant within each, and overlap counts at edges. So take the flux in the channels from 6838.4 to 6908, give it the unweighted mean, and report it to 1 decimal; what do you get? 25.1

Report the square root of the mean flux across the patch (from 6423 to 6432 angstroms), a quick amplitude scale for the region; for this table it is 4.80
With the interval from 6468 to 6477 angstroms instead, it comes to 4.84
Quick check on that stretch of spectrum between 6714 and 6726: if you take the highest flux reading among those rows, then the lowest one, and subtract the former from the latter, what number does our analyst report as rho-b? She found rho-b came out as -3.5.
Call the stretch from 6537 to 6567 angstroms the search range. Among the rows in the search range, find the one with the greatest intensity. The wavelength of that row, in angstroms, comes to 6565.26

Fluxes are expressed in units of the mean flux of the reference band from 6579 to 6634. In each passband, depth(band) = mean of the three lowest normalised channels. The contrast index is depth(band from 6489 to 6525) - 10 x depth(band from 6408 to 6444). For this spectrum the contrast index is -7.28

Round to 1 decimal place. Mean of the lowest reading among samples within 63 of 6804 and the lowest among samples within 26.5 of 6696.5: 22.4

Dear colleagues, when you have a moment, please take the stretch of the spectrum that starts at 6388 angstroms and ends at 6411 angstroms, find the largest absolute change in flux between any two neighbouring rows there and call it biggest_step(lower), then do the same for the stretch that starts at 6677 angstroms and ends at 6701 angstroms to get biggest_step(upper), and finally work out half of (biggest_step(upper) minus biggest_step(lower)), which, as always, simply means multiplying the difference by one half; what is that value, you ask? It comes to -0.5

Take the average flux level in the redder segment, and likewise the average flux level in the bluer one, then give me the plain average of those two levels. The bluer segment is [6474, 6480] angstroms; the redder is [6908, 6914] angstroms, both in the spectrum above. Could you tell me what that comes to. 23.5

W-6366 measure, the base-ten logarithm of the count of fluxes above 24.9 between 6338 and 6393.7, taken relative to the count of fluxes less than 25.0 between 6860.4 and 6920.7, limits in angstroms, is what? -0.05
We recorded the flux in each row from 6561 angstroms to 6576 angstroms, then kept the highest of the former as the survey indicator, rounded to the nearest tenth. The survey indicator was 26.5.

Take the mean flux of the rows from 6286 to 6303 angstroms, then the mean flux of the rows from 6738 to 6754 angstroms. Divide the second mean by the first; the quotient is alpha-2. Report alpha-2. 1.11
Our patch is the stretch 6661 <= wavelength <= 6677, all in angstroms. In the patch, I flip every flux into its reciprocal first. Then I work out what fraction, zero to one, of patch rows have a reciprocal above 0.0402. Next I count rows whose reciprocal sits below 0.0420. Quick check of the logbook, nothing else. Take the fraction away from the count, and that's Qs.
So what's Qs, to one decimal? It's 3.4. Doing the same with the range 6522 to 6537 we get 1.0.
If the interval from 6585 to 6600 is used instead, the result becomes 4.8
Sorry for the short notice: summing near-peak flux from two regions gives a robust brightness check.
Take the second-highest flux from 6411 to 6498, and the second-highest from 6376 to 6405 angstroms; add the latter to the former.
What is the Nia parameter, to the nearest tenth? 51.7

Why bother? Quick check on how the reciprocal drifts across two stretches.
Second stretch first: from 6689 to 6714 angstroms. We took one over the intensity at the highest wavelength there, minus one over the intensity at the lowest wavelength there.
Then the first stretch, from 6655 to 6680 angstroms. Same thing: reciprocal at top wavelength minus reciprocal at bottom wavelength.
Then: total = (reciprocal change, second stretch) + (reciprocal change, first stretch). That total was 0.011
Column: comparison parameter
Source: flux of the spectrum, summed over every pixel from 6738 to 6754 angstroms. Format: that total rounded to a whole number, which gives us 128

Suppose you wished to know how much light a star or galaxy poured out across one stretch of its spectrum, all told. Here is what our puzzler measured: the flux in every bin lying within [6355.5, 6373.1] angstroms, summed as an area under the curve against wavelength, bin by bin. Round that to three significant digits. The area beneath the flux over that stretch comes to 450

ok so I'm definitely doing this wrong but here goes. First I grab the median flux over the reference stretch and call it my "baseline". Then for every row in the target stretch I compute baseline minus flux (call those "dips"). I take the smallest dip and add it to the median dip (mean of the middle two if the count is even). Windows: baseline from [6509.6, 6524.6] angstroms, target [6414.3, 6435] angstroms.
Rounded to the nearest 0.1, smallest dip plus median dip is -2.0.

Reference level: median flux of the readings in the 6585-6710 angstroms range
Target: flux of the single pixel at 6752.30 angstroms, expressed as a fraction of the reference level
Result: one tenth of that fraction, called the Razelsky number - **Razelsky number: 0.105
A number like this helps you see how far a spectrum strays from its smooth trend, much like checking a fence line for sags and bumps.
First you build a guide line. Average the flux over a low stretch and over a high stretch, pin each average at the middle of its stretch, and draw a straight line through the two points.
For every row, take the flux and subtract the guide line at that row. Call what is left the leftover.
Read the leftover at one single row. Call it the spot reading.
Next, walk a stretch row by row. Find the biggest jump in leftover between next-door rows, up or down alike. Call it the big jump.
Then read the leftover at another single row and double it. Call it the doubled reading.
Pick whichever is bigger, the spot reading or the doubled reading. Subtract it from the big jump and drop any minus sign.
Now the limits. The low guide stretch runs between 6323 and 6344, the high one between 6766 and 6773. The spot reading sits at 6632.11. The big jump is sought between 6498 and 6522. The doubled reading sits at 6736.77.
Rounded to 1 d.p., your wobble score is 1.1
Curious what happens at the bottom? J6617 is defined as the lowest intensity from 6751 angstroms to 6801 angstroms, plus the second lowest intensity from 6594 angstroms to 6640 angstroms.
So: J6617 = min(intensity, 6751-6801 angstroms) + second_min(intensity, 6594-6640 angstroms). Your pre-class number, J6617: 45.6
